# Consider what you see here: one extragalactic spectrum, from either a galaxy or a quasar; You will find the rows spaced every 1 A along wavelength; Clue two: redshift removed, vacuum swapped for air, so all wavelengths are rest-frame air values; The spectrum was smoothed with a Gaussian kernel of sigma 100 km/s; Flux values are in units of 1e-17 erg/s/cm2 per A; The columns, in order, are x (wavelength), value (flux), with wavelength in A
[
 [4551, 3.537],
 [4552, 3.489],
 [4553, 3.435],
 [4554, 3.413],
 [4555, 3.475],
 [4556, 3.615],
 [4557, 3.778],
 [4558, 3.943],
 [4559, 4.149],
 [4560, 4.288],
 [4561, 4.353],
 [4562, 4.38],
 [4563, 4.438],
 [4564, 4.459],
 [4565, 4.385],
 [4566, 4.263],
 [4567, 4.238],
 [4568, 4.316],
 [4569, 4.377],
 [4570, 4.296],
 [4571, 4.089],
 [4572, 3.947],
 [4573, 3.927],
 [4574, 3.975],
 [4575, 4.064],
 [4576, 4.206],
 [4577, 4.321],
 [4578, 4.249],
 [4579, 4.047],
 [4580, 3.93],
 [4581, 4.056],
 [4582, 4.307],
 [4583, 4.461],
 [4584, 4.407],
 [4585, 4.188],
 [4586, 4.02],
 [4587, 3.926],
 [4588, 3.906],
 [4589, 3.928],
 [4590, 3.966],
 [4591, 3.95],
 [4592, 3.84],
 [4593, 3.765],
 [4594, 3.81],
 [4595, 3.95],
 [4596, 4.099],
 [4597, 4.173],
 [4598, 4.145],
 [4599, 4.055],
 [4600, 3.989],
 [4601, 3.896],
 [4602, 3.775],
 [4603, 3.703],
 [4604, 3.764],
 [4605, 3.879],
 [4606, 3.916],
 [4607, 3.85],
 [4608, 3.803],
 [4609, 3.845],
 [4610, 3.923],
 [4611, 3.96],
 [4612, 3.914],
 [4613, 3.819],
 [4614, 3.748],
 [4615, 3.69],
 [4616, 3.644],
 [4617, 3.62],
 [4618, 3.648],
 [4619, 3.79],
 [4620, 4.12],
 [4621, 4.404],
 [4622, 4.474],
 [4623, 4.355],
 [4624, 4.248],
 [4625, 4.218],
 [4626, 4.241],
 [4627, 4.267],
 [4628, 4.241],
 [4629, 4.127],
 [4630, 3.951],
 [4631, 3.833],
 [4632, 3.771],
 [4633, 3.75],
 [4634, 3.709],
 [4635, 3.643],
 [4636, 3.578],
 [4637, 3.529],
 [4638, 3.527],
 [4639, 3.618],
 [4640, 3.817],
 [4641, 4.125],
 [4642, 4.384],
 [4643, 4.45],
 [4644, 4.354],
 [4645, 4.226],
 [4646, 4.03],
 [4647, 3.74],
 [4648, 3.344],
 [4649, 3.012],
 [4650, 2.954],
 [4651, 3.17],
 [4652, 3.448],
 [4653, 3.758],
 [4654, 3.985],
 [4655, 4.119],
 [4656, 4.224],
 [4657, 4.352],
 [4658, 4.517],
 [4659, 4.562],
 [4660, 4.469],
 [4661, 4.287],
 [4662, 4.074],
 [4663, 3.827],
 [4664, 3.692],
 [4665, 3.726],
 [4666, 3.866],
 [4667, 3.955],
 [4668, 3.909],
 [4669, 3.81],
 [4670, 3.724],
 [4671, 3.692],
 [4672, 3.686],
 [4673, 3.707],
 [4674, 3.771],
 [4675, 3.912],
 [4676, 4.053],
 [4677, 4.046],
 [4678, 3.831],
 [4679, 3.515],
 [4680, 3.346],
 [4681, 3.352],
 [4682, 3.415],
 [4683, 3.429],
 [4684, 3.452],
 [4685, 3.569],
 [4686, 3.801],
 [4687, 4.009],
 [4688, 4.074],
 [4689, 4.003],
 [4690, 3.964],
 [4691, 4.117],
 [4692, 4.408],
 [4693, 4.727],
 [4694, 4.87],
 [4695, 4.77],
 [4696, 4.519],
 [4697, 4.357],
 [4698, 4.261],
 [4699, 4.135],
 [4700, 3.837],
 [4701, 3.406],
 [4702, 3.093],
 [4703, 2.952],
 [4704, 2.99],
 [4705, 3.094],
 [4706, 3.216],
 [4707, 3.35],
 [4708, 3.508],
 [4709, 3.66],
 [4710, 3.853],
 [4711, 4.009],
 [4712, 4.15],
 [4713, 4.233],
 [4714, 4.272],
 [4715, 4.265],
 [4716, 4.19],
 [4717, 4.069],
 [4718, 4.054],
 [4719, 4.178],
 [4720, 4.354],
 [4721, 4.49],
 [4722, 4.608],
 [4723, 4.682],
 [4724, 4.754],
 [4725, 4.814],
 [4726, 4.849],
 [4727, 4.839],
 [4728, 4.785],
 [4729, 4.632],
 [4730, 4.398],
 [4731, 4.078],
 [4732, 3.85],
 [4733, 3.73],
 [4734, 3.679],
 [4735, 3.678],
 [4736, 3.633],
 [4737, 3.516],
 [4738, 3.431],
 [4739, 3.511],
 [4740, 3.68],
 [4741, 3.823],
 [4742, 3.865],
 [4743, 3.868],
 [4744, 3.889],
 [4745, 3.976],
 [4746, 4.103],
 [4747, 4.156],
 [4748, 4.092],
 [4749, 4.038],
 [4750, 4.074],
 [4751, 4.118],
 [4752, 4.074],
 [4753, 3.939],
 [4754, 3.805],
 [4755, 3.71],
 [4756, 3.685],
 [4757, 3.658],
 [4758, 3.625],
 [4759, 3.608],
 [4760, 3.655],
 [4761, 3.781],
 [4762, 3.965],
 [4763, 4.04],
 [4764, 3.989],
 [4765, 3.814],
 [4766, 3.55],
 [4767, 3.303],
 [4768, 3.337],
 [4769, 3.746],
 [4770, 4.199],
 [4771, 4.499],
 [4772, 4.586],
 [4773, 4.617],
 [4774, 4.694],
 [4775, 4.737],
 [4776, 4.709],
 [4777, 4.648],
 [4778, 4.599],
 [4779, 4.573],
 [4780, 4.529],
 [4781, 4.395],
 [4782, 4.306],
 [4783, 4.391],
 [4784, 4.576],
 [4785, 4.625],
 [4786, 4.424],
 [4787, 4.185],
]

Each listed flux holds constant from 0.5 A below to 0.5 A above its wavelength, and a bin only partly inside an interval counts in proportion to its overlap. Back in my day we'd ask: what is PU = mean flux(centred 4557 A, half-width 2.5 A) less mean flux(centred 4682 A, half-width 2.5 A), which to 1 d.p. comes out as 0.4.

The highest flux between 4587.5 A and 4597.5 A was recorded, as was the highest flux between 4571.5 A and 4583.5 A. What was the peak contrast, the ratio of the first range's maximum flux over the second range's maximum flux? 0.94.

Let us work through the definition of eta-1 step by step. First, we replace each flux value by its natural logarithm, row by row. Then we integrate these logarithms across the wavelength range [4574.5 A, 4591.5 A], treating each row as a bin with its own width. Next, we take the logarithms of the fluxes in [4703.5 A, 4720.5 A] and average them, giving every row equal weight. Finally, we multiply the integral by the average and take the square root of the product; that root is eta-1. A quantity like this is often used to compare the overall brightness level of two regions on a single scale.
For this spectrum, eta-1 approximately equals 5.68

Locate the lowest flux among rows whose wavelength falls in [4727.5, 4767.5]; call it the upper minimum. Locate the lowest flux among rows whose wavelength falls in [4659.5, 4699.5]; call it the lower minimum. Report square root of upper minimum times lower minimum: 3.32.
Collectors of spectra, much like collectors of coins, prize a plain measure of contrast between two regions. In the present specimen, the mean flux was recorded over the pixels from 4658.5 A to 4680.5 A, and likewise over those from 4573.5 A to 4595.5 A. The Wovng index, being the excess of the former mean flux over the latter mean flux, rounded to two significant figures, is -0.17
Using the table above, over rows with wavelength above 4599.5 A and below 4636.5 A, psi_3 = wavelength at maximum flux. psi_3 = 4622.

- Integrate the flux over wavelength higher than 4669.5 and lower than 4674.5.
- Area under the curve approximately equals 18.6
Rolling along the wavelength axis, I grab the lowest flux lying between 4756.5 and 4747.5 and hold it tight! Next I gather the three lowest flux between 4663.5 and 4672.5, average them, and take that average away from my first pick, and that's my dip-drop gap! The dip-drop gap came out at 0.0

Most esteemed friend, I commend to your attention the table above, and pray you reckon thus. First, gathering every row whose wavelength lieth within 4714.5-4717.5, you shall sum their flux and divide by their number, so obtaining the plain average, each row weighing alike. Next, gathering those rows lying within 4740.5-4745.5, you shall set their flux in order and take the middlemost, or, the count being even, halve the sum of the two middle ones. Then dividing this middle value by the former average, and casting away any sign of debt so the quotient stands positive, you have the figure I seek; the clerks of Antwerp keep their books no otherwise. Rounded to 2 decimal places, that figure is 0.93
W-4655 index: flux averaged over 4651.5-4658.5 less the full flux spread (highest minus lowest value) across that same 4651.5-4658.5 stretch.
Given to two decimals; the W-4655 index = 2.99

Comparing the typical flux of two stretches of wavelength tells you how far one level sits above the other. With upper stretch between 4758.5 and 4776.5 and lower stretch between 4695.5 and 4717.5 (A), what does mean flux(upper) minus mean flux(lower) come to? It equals 0.25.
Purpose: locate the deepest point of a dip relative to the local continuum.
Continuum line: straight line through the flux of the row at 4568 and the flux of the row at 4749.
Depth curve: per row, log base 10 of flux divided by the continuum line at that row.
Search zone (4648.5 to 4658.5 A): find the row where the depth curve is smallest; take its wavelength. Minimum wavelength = 4650 A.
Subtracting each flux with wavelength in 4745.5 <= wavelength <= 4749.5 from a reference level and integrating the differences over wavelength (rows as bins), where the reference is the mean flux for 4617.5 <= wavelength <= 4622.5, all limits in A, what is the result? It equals 0.0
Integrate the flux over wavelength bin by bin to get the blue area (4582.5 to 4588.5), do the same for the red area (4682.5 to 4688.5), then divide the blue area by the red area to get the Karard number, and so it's 1.1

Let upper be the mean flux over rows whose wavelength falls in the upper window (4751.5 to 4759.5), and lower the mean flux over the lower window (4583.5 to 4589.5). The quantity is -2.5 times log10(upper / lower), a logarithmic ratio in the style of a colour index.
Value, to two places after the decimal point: 0.08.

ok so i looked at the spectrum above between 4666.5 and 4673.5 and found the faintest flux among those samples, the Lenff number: 3.686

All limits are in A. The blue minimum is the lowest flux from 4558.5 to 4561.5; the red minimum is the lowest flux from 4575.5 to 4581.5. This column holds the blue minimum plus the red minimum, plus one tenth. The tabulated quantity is 8.18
